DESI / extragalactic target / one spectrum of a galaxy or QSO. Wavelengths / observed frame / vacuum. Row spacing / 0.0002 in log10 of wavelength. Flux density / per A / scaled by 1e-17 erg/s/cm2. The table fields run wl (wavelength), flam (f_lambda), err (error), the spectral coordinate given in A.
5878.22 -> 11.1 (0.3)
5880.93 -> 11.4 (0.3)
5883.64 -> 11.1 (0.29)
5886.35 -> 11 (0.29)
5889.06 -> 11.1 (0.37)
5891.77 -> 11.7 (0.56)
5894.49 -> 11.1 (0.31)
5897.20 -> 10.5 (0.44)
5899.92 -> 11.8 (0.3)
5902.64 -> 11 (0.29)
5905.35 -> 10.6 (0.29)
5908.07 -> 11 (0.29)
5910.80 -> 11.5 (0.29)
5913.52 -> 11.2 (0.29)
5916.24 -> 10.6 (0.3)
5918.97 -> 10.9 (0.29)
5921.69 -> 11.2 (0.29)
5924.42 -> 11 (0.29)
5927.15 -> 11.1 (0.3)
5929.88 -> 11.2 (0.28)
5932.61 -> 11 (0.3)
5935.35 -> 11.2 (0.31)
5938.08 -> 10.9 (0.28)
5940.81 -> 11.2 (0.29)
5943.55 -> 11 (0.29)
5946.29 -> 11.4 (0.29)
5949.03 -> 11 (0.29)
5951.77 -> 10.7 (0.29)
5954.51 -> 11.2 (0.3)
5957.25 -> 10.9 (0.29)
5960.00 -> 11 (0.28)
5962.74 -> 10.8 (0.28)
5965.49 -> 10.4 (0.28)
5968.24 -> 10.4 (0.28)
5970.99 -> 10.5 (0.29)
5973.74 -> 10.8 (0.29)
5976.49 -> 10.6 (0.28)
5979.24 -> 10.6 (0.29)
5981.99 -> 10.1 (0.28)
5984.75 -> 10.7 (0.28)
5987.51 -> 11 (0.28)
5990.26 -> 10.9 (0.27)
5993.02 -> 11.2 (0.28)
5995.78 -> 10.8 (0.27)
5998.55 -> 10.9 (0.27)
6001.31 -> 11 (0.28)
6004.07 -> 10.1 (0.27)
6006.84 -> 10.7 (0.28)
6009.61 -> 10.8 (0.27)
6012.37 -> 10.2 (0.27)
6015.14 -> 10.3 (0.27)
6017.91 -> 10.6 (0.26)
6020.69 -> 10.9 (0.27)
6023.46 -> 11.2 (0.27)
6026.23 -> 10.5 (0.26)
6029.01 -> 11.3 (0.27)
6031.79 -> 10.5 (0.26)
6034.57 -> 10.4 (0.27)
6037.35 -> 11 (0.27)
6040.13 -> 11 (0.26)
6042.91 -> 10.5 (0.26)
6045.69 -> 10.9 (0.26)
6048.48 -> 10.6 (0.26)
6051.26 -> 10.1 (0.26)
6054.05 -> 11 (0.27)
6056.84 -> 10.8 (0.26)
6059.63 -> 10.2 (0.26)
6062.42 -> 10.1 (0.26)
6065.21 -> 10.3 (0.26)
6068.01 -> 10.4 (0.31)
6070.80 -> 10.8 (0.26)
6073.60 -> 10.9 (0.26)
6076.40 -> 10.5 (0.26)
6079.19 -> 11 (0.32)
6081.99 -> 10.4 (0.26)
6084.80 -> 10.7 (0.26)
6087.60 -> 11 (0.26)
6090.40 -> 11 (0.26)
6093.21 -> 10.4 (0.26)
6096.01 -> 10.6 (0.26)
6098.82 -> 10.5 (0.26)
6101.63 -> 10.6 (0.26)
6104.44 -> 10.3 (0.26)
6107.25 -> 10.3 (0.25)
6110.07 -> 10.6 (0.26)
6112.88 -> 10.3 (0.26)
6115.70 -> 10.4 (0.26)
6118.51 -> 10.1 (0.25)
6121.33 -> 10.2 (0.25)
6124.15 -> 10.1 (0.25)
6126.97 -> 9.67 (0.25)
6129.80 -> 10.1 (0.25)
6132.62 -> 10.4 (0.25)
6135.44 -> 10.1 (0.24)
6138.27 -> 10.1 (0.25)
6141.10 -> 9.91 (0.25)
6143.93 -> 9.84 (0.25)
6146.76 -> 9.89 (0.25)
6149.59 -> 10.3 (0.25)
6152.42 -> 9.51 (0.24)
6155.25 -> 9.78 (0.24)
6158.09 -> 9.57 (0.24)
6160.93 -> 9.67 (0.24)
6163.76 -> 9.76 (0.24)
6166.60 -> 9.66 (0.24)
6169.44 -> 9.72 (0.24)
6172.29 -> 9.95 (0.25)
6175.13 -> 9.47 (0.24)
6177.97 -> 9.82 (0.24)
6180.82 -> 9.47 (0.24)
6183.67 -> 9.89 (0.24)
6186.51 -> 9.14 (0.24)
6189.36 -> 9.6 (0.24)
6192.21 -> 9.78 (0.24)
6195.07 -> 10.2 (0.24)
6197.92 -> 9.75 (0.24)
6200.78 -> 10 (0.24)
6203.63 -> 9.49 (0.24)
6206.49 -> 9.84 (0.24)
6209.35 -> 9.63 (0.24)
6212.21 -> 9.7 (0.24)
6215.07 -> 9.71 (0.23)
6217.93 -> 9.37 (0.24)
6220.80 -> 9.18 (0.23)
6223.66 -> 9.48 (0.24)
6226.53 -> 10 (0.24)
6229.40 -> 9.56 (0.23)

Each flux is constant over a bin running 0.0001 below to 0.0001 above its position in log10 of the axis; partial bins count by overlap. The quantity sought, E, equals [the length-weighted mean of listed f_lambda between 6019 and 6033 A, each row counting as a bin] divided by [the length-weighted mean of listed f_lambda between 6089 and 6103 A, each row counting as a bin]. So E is 1.02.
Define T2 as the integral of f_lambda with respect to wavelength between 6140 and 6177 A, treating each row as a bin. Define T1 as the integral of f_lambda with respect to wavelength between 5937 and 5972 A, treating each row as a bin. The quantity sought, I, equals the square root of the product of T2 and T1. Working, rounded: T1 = 381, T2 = 362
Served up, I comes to 371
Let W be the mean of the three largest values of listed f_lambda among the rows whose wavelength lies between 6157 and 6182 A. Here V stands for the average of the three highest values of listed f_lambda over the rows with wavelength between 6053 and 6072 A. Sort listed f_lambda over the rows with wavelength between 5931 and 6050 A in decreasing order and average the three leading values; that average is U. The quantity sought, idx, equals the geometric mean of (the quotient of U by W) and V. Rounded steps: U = 11.3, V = 10.9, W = 9.8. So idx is 3.53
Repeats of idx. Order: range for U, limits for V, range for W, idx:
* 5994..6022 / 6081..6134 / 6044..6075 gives 3.30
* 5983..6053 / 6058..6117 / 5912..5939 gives 3.32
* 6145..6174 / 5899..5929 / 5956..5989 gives 3.25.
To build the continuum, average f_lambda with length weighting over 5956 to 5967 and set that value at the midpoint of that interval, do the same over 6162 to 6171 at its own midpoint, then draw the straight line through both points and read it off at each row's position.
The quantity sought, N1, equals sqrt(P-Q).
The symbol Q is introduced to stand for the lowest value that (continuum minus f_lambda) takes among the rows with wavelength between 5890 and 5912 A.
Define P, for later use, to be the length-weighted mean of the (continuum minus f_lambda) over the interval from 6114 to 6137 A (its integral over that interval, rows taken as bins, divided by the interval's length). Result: 0.71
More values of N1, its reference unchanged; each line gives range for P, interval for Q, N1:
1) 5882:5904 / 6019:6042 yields 0.91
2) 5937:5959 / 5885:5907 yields 0.72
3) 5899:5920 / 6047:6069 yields 0.82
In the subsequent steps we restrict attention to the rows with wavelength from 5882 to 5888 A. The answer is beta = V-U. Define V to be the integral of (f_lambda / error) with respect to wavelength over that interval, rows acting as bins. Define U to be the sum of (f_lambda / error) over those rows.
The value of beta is 150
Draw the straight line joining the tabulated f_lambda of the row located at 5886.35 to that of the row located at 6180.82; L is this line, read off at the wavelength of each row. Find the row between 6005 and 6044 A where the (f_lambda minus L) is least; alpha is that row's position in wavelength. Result 6012.37 A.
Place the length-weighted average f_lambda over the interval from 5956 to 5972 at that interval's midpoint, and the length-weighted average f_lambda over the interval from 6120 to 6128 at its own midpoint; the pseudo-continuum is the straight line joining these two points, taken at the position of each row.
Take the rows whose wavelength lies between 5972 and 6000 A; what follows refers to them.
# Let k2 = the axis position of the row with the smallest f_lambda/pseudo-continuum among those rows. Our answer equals 5981.99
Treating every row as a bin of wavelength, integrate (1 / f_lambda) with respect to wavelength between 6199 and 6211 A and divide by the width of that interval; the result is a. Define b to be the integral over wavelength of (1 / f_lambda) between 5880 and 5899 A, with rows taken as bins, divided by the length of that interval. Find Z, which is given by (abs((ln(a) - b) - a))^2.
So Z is 6.1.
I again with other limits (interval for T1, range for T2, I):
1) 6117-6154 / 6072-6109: 382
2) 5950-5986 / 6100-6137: 382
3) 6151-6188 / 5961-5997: 371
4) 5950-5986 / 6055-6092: 389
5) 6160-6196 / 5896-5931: 367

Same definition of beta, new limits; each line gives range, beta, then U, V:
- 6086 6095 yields 249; 125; 374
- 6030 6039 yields 241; 120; 360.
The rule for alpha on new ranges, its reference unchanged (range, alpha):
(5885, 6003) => 5897.20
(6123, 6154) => 6152.42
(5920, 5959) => 5951.77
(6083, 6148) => 6126.97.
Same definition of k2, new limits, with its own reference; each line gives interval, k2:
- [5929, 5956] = 5951.77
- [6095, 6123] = 6118.51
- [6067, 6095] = 6068.01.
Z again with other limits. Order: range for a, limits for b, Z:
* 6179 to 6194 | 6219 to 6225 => 6.1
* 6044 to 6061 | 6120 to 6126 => 6.5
